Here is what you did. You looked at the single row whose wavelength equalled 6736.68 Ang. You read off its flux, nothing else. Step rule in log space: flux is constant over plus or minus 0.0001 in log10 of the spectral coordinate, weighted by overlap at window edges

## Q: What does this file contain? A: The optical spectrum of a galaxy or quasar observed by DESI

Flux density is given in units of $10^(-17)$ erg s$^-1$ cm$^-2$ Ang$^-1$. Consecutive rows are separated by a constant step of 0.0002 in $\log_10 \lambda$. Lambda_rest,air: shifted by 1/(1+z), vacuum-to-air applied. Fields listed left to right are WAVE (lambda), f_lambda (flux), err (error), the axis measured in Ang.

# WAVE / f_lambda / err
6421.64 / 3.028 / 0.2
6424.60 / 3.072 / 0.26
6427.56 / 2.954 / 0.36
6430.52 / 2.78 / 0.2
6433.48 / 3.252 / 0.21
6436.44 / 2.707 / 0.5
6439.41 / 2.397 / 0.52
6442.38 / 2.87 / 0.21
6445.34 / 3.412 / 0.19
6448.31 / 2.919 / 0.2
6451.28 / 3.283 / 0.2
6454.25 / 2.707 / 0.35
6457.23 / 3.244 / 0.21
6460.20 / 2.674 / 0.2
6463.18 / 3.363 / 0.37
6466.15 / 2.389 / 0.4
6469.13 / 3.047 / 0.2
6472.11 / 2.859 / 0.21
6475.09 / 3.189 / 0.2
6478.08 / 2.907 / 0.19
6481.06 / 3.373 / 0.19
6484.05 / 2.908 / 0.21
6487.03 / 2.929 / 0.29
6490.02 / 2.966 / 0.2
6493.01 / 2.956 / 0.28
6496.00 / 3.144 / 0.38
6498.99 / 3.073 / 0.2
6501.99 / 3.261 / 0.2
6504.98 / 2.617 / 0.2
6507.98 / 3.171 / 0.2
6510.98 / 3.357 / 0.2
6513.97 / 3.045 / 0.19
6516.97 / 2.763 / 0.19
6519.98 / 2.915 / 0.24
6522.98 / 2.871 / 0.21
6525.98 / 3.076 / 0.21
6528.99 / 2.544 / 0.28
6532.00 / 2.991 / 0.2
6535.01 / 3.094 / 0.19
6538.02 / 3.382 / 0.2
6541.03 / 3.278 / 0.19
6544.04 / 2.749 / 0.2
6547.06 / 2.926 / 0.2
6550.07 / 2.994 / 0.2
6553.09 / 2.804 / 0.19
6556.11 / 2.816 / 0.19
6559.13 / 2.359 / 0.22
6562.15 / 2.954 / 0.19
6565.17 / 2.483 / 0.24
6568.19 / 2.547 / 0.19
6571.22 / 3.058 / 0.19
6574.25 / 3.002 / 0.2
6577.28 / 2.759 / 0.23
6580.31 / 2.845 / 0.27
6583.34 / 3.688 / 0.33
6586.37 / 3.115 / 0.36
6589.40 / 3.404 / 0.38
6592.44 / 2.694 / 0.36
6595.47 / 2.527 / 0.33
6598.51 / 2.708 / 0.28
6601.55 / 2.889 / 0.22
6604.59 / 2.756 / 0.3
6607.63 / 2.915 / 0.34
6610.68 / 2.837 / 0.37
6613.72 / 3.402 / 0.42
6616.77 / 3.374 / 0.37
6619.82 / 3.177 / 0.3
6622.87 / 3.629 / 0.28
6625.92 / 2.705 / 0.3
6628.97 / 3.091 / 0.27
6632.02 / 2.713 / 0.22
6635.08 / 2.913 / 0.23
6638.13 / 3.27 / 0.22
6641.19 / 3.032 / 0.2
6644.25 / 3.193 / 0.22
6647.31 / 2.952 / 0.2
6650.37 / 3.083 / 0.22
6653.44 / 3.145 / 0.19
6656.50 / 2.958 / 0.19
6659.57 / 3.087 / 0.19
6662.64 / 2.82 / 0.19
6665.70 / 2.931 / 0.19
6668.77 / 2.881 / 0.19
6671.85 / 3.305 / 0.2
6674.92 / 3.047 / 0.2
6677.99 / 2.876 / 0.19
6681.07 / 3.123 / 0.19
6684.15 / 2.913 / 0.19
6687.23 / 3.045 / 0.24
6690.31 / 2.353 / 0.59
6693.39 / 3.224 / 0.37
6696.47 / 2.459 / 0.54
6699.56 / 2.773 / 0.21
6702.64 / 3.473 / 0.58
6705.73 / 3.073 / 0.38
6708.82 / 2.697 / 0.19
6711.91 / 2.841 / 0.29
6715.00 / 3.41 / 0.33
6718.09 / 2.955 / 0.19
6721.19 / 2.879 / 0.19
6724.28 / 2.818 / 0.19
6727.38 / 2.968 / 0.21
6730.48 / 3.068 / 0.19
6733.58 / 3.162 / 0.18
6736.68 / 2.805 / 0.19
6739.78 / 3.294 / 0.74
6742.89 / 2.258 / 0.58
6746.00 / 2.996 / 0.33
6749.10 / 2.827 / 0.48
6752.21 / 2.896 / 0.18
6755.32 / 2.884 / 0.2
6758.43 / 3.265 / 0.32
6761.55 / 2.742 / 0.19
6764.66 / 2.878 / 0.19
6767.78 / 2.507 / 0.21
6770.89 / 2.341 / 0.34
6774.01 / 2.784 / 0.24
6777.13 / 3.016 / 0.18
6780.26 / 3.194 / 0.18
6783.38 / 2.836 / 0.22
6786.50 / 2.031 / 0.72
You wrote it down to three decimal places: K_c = 2.805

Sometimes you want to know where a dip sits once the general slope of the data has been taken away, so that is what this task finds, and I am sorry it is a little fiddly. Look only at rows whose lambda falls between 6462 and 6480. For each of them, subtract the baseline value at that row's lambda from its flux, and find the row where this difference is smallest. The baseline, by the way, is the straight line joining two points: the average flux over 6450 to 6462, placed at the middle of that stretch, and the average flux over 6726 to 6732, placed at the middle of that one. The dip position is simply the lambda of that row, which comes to 6466.15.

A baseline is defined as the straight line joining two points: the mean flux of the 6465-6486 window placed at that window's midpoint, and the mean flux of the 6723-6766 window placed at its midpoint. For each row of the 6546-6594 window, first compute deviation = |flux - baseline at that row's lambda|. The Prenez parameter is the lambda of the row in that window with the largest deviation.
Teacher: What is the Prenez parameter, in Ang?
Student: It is 6583.34 Ang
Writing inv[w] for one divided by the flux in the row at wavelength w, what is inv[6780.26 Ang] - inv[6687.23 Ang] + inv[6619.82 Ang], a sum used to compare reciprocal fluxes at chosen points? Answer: 0.299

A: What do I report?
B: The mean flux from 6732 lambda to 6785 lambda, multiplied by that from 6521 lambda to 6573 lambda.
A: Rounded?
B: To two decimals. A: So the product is 8.24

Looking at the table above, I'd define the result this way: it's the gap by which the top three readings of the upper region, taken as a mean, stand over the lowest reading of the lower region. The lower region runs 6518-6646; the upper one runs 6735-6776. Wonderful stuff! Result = 0.83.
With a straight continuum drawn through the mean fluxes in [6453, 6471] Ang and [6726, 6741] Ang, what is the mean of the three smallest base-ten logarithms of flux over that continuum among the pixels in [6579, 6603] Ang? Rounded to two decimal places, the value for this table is -0.05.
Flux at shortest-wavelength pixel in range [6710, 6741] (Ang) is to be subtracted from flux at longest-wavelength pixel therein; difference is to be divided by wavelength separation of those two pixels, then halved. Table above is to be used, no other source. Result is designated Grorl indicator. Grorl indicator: 0.0081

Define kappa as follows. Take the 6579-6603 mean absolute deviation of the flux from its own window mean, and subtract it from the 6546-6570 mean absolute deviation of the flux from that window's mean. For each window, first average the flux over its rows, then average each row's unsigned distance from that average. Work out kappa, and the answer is -0.11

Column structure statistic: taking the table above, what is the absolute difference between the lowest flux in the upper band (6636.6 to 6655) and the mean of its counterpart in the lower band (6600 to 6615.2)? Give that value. 0.0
